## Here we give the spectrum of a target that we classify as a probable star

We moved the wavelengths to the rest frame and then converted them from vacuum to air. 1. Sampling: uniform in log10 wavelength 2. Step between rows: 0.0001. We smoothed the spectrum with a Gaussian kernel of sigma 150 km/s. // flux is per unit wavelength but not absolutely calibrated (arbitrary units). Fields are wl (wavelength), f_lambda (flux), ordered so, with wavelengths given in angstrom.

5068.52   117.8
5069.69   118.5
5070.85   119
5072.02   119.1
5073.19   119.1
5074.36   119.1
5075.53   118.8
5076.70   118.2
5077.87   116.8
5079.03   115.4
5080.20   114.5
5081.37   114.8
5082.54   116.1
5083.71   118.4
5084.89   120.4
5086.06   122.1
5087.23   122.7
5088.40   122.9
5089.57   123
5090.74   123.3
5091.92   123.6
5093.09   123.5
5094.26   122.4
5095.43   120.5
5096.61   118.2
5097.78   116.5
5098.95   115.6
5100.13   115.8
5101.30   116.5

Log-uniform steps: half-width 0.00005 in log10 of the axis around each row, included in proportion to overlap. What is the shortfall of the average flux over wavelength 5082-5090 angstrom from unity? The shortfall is -120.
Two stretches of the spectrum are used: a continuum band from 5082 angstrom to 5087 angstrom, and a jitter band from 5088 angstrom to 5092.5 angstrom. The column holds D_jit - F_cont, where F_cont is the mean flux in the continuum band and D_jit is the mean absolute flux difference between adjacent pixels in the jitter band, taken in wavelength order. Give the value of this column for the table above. -119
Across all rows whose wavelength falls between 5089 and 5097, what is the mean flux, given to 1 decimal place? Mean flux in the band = 122.1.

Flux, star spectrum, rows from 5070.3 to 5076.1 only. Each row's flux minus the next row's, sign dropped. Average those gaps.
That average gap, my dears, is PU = 0.10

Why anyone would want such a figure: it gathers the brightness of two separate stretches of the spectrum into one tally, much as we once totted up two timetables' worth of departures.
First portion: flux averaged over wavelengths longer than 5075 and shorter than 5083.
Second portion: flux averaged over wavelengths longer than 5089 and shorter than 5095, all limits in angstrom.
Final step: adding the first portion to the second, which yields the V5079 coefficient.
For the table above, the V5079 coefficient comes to 240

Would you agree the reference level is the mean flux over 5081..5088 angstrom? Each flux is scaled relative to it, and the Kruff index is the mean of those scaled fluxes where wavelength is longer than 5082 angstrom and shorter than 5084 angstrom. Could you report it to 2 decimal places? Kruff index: 0.98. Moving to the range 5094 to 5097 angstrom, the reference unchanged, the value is 1.01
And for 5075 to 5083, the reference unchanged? 0.98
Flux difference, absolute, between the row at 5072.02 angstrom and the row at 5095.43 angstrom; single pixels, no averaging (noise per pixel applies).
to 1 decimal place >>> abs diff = 1.4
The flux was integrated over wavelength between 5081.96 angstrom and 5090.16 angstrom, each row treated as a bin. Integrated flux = 990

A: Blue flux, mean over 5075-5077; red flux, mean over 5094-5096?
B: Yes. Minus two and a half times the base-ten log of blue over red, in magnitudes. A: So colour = 0.027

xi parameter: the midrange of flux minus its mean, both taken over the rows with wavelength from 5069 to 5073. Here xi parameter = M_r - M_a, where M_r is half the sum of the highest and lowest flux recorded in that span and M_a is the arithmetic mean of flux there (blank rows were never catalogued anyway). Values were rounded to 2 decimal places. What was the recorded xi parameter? -0.07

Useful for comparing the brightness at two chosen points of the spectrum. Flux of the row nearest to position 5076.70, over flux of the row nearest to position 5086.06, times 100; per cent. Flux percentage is 97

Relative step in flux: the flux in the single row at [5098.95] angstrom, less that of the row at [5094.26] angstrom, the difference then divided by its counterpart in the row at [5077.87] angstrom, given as -0.058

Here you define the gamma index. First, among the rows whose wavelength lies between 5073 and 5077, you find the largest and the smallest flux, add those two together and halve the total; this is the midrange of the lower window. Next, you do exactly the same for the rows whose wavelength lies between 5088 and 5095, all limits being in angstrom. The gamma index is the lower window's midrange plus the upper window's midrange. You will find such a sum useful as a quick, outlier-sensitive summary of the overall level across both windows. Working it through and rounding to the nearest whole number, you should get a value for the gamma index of 242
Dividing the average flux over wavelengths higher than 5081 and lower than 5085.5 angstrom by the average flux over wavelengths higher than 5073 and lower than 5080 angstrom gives 1.00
